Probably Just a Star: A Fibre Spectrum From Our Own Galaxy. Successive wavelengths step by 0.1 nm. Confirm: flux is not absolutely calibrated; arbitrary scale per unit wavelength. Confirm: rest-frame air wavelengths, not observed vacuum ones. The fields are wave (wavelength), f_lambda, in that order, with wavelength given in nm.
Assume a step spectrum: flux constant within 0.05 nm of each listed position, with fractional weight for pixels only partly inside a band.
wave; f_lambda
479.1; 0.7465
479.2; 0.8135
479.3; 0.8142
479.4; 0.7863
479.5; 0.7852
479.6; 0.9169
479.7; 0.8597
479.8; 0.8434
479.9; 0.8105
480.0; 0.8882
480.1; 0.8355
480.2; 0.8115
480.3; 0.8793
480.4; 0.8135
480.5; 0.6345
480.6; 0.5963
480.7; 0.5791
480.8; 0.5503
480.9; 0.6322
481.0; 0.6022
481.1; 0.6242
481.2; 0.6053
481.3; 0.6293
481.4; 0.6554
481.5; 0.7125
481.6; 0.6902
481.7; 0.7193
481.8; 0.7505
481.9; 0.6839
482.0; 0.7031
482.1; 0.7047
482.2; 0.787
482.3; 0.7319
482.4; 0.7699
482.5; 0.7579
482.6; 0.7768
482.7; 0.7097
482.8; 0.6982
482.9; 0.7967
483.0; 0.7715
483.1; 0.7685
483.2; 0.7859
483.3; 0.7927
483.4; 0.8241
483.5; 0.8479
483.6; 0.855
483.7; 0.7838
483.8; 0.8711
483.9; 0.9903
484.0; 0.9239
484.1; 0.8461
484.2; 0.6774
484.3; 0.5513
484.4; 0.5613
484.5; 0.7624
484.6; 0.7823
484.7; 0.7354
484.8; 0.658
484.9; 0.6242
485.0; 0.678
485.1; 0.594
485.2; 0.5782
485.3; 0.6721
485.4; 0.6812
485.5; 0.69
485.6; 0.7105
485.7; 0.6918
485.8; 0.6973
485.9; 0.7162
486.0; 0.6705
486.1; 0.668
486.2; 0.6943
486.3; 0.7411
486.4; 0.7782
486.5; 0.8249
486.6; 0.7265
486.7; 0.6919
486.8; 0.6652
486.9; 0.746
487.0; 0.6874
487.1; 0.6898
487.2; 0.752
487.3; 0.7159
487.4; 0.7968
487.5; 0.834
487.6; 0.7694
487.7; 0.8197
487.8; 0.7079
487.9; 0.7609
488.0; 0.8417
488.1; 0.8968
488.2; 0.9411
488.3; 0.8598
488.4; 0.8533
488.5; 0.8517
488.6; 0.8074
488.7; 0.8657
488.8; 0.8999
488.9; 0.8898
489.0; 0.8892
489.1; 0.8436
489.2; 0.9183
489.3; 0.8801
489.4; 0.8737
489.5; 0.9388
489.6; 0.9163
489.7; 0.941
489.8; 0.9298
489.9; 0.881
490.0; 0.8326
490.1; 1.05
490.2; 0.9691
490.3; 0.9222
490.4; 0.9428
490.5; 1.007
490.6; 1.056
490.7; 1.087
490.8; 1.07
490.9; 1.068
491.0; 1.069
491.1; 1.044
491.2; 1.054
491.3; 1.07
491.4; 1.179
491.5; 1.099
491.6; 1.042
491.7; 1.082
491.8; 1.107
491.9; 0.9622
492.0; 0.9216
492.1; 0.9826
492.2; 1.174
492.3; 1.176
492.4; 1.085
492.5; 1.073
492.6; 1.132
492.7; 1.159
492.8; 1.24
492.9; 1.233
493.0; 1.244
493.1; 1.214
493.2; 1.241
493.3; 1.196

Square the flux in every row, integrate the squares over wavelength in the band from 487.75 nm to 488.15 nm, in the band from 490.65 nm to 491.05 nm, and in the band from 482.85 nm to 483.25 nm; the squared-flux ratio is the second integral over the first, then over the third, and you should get 7.3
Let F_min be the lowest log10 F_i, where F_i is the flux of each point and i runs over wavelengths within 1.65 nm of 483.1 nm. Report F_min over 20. -0.013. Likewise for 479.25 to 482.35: -0.013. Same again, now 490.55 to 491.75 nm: 0.001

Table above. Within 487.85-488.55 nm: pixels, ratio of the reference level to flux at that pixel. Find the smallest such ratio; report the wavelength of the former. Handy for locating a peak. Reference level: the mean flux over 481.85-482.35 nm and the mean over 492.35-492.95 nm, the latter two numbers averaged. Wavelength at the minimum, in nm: 488.2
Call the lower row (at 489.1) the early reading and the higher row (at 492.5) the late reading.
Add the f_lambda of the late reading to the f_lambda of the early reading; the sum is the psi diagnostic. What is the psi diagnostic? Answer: 1.9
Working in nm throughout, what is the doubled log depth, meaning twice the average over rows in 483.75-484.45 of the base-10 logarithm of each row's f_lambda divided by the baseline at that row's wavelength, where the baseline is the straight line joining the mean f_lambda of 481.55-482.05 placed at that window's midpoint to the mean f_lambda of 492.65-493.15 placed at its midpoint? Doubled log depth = -0.06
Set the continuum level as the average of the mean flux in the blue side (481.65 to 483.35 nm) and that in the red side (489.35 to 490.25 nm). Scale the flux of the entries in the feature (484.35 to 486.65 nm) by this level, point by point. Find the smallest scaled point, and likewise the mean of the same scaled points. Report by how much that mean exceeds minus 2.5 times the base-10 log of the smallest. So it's 0.39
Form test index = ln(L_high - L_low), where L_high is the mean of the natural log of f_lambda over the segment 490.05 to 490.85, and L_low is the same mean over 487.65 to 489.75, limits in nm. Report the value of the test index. -1.9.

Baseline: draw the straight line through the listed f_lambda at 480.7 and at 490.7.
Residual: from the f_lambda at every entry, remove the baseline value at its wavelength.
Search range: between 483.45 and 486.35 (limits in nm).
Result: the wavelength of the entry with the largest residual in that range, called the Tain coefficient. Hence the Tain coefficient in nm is 483.9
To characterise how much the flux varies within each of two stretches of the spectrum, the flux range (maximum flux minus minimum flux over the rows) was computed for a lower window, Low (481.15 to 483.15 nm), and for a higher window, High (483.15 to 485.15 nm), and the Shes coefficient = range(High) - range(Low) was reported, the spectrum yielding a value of 0.25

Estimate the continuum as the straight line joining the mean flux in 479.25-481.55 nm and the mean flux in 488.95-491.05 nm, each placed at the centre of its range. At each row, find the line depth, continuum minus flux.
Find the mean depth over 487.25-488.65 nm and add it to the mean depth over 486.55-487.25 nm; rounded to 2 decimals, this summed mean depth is 0.27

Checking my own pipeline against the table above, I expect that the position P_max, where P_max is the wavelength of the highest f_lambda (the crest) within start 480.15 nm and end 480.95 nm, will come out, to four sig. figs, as 480.3 nm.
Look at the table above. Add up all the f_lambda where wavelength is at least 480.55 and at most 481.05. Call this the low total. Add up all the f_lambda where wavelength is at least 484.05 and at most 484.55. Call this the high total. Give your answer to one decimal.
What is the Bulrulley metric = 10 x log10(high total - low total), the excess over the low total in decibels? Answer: -3.6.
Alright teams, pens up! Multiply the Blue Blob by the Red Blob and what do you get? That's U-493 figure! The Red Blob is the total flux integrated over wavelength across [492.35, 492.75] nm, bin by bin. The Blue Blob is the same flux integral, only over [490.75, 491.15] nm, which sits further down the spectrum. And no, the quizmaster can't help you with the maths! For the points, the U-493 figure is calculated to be 0.189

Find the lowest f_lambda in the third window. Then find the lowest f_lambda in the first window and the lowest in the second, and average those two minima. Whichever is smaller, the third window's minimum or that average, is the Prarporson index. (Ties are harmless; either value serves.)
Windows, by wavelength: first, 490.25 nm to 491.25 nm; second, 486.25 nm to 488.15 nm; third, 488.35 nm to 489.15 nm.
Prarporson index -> 0.79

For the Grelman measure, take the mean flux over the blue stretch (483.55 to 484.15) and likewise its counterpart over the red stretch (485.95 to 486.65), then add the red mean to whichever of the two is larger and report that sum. 1.61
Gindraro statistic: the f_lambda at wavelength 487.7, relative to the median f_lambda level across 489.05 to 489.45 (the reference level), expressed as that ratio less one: -0.07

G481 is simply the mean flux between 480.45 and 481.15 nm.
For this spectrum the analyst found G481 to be 0.60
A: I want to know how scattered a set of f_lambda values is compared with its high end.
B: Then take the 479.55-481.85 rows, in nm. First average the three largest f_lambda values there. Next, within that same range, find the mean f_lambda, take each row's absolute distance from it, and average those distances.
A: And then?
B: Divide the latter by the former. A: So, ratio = 0.114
